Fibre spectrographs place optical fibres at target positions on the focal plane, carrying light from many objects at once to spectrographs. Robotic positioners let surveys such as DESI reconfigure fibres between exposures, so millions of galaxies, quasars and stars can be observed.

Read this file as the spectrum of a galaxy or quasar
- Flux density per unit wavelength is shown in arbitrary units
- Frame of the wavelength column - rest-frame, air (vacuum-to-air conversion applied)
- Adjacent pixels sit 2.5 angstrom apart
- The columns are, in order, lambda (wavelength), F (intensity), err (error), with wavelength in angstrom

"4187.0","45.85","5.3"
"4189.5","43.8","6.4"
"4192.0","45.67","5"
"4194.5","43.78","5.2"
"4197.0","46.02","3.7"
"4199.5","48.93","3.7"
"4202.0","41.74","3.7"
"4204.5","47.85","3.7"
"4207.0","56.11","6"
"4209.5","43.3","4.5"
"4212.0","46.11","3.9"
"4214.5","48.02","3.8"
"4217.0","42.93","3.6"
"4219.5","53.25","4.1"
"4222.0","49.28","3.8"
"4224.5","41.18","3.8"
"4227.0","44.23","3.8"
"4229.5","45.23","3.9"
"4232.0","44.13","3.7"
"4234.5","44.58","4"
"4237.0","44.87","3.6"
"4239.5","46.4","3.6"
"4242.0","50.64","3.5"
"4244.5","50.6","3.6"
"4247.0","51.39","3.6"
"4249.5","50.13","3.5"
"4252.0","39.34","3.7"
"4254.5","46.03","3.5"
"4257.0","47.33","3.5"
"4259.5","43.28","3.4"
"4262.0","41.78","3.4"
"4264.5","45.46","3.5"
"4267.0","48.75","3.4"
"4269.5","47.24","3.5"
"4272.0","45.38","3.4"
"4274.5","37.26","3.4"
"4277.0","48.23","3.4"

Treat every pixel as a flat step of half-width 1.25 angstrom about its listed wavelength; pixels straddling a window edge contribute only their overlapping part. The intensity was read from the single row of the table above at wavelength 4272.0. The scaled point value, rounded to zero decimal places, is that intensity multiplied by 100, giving 4538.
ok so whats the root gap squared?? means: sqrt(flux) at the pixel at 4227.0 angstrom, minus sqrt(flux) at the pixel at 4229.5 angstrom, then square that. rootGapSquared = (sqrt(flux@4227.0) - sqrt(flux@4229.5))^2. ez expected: 0.006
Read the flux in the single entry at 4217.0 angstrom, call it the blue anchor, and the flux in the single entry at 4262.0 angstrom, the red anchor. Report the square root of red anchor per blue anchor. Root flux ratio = 0.99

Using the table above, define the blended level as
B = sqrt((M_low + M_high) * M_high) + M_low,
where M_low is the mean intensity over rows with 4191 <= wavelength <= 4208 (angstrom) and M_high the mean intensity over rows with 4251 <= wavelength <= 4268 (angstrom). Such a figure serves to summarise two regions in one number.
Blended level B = 111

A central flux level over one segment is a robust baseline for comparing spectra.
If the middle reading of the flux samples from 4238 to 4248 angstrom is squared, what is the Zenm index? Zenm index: 2562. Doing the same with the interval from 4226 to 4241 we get 2000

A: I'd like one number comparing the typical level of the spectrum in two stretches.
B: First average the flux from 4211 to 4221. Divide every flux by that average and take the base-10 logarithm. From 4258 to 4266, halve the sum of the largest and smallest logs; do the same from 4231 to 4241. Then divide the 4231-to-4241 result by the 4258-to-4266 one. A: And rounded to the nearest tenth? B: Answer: 0.6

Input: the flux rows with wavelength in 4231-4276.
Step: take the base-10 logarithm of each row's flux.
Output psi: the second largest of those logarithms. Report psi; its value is 1.70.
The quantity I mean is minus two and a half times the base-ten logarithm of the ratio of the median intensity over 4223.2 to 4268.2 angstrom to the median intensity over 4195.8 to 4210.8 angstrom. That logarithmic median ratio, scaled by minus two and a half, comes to 0.037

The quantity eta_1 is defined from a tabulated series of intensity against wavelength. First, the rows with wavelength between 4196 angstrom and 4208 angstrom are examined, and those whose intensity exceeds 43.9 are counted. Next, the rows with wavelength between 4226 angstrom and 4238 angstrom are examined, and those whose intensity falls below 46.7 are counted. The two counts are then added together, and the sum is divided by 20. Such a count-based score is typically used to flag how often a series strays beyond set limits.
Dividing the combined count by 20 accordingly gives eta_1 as 0.45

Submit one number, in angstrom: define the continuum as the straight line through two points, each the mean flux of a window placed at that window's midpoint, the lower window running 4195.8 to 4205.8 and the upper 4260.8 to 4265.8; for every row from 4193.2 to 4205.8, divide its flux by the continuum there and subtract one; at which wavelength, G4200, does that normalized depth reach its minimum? 4202.0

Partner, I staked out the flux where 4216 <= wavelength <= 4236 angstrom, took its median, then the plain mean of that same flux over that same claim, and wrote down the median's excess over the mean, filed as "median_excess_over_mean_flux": -1.2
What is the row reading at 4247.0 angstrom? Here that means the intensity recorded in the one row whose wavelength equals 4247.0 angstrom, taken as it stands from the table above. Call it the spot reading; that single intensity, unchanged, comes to 51.39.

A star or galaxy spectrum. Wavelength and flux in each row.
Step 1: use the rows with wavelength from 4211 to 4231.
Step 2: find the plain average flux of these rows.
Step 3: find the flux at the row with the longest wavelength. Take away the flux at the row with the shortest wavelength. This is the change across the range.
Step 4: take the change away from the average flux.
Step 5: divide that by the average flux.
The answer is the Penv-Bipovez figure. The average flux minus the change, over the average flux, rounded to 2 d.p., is 1.02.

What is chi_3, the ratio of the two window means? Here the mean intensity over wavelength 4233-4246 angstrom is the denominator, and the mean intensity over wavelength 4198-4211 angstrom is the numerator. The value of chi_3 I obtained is 1.00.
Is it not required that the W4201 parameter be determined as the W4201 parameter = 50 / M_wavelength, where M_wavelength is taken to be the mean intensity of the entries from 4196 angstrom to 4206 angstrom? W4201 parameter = 1.08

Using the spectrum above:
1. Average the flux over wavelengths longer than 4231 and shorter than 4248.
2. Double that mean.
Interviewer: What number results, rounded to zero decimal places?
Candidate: 95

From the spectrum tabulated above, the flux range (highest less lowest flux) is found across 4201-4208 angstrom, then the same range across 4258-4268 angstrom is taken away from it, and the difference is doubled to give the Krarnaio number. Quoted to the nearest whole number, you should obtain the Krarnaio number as 15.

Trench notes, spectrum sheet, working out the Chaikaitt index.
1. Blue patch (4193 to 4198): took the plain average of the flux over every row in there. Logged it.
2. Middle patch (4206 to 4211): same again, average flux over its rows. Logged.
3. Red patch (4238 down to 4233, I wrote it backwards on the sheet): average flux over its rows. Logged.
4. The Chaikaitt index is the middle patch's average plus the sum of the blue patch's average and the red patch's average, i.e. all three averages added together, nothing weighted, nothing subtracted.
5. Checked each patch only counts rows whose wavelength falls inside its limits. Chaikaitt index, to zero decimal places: 139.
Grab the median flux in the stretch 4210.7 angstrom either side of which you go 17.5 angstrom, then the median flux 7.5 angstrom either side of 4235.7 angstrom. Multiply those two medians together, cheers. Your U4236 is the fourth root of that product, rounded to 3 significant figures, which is 6.75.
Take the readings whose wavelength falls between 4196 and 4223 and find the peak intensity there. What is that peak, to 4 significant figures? 56.11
